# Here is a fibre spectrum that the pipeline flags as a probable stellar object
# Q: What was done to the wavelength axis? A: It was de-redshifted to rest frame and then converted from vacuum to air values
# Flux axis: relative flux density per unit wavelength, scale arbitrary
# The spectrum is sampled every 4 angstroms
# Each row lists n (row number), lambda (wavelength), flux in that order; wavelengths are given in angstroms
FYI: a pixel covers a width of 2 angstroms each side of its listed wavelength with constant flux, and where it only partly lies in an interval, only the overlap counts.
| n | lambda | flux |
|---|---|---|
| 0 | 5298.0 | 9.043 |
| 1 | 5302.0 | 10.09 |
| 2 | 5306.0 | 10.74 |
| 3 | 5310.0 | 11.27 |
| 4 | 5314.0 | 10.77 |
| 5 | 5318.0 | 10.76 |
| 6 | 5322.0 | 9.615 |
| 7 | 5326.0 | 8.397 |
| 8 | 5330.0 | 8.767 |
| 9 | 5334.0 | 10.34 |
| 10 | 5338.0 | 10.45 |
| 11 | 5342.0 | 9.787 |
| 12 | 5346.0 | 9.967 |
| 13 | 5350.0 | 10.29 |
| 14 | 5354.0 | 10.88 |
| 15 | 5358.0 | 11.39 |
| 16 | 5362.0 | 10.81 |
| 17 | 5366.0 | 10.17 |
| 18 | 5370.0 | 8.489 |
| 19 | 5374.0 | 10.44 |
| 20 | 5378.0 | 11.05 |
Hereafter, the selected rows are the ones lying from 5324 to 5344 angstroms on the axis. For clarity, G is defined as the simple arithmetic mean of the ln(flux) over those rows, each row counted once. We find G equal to 2.253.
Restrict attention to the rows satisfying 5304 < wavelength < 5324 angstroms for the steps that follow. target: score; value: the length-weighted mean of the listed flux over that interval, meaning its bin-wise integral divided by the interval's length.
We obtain 10.6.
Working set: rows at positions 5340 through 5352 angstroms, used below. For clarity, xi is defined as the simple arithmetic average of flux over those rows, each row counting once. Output 10.0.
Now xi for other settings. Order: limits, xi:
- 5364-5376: 9.7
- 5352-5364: 11.0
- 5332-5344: 10.2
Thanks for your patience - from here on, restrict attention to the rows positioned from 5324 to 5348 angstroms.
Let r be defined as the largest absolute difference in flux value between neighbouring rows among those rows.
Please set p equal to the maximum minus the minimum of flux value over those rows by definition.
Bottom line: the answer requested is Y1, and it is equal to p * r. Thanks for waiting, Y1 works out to 3.2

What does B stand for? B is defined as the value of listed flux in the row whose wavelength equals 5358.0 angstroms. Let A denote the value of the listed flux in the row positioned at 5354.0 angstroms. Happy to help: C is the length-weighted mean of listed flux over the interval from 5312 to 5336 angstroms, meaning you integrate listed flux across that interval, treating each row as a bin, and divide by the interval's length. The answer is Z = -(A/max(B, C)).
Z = -0.96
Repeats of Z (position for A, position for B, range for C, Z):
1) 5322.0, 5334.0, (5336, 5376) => -0.93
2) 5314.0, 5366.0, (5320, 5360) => -1.06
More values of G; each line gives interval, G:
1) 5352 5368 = 2.380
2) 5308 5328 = 2.313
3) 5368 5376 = 2.242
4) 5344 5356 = 2.339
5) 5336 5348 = 2.309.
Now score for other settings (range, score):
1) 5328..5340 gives 9.9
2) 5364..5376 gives 9.7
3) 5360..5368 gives 10.5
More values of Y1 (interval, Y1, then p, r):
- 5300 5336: 4.5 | 2.9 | 1.6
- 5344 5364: 0.8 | 1.4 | 0.6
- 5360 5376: 4.5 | 2.3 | 2.0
